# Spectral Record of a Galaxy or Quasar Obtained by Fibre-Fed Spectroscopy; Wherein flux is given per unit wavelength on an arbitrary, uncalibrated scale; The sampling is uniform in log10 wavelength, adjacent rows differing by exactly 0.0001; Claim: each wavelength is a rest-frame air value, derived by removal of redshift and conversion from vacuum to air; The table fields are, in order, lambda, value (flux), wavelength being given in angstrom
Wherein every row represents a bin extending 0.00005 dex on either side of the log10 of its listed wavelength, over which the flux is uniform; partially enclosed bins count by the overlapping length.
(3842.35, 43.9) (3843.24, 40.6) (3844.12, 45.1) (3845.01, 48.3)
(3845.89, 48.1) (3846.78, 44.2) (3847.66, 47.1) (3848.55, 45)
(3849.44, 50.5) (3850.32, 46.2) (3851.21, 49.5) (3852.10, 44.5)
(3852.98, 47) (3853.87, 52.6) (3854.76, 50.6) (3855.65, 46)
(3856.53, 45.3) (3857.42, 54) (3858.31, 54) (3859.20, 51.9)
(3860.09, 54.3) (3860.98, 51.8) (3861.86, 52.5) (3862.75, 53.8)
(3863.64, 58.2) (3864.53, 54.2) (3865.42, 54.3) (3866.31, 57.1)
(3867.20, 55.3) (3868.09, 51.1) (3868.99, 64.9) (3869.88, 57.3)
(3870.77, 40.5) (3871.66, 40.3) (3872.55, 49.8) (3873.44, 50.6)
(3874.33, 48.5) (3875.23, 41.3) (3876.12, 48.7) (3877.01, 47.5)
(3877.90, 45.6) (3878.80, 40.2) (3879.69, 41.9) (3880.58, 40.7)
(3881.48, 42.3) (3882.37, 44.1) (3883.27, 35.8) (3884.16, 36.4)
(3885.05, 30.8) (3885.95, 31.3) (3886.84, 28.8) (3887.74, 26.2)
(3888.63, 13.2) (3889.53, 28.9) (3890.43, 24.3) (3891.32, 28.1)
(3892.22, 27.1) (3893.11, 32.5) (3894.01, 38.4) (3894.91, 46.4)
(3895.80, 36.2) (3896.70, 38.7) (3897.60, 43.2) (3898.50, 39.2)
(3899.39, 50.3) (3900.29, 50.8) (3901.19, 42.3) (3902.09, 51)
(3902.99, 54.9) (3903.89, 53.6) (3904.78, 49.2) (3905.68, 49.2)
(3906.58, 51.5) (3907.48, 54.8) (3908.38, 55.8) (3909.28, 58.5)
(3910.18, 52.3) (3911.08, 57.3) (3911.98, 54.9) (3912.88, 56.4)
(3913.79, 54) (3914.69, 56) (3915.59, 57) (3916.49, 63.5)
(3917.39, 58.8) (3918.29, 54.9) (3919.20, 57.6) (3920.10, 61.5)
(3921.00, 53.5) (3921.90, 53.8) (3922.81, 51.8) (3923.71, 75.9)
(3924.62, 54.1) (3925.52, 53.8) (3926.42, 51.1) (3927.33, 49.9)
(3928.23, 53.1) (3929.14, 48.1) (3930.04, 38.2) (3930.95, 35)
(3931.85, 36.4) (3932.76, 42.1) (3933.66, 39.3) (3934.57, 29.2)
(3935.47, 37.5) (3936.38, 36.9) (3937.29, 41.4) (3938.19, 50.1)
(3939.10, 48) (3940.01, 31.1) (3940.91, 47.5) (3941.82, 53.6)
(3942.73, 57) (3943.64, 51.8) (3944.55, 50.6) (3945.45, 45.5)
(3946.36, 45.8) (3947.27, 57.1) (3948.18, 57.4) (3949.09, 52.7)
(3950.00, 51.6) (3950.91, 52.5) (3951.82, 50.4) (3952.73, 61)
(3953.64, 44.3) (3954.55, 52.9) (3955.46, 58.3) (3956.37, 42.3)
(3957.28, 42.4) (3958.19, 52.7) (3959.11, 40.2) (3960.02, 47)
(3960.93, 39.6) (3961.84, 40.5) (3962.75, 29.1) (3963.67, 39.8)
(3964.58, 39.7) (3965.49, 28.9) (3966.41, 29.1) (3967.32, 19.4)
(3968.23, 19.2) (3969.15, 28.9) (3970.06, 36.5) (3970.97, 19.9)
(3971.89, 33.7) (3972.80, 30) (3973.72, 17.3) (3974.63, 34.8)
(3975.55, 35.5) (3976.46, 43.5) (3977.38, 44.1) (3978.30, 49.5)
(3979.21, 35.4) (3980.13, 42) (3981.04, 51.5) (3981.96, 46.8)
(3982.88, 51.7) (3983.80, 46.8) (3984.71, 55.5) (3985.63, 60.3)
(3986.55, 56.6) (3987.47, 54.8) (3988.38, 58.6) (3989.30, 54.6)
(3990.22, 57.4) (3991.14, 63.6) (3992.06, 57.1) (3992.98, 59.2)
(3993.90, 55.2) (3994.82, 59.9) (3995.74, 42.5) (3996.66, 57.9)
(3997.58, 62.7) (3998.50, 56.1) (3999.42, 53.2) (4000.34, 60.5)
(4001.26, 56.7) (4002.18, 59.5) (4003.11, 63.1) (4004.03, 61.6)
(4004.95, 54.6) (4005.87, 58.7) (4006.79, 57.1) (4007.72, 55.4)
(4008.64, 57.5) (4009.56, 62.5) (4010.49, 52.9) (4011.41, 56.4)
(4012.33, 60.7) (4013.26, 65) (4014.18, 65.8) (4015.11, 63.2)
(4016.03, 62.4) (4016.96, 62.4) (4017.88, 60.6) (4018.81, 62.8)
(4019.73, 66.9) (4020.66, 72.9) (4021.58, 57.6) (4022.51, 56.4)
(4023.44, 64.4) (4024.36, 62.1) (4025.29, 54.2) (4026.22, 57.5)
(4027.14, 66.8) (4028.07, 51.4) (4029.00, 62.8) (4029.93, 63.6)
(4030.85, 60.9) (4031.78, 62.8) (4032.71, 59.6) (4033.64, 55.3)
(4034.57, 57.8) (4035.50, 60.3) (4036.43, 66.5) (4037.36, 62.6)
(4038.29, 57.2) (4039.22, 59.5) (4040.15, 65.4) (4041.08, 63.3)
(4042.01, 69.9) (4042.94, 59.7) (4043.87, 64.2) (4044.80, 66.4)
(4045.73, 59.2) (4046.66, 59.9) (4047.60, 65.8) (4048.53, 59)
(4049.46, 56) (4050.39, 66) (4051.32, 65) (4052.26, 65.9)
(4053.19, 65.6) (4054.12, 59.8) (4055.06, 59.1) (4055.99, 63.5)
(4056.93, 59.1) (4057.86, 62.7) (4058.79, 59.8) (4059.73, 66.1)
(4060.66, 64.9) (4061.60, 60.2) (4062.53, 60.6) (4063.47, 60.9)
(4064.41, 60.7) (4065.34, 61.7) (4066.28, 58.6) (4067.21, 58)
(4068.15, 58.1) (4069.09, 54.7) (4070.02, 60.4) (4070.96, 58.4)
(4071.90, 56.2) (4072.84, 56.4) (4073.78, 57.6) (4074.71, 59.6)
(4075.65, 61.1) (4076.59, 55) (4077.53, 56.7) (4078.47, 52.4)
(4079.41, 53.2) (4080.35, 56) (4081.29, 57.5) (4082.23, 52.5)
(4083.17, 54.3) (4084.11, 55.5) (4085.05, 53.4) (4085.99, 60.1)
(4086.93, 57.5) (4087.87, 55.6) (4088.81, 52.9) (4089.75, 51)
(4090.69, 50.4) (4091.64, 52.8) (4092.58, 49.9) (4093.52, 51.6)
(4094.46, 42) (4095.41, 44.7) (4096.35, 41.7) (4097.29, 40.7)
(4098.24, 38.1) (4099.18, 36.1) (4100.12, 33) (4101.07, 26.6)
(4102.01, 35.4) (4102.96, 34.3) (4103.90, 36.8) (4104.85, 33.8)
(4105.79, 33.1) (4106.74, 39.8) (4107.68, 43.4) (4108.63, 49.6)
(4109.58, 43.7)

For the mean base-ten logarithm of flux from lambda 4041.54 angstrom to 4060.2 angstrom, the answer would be 1.80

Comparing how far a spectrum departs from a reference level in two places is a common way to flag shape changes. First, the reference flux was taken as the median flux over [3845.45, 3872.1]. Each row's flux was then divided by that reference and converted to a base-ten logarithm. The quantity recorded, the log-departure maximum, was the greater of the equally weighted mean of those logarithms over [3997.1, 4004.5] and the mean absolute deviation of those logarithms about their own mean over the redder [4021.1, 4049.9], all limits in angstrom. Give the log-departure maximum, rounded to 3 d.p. 0.060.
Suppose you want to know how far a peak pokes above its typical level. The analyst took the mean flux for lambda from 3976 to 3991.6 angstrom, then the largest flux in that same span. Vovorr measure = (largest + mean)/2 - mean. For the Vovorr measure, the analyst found 6.1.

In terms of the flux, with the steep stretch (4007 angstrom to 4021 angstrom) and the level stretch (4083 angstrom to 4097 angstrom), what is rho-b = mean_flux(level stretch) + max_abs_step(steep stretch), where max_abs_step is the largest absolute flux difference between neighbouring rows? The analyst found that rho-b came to 61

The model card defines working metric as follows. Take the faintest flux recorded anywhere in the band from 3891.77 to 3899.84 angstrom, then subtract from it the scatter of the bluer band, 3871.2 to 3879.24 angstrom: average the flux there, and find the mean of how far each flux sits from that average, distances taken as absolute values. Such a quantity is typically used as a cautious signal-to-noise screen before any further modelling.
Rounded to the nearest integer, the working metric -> 24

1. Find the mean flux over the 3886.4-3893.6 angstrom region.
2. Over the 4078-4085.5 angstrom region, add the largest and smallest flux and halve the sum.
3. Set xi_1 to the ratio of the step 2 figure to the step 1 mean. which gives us 2.1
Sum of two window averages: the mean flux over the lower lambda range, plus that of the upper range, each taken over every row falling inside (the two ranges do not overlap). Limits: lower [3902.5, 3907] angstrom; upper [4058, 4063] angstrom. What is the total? 114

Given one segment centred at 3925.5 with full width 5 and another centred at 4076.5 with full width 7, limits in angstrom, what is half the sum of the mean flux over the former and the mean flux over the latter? 57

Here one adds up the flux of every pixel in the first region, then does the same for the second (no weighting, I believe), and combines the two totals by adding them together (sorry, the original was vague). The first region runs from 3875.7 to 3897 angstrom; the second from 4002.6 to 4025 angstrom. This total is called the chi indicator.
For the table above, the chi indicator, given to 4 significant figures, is 2317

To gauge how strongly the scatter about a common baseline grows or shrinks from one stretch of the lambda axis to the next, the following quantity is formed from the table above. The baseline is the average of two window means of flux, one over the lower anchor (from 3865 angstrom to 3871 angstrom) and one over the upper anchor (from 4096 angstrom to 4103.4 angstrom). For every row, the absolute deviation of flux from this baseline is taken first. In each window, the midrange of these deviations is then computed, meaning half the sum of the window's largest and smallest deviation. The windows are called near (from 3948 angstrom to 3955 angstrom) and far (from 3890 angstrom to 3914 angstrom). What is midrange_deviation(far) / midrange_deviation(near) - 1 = 0.32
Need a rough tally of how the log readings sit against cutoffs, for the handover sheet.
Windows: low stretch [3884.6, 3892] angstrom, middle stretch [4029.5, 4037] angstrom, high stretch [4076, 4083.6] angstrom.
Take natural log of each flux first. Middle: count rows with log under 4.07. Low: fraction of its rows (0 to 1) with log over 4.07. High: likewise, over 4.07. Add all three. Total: 2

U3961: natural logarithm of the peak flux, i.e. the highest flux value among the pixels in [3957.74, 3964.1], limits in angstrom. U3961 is 3.96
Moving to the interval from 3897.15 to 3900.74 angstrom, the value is 3.93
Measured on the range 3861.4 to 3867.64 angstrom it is 4.06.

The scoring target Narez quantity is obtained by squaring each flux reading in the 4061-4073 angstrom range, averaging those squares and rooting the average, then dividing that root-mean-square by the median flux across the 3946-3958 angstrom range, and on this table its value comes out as 1.1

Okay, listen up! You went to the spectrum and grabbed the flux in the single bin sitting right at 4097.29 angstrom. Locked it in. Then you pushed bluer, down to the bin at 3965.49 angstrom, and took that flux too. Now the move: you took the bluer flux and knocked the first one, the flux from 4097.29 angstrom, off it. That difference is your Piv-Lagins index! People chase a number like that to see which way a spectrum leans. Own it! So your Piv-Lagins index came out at -12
